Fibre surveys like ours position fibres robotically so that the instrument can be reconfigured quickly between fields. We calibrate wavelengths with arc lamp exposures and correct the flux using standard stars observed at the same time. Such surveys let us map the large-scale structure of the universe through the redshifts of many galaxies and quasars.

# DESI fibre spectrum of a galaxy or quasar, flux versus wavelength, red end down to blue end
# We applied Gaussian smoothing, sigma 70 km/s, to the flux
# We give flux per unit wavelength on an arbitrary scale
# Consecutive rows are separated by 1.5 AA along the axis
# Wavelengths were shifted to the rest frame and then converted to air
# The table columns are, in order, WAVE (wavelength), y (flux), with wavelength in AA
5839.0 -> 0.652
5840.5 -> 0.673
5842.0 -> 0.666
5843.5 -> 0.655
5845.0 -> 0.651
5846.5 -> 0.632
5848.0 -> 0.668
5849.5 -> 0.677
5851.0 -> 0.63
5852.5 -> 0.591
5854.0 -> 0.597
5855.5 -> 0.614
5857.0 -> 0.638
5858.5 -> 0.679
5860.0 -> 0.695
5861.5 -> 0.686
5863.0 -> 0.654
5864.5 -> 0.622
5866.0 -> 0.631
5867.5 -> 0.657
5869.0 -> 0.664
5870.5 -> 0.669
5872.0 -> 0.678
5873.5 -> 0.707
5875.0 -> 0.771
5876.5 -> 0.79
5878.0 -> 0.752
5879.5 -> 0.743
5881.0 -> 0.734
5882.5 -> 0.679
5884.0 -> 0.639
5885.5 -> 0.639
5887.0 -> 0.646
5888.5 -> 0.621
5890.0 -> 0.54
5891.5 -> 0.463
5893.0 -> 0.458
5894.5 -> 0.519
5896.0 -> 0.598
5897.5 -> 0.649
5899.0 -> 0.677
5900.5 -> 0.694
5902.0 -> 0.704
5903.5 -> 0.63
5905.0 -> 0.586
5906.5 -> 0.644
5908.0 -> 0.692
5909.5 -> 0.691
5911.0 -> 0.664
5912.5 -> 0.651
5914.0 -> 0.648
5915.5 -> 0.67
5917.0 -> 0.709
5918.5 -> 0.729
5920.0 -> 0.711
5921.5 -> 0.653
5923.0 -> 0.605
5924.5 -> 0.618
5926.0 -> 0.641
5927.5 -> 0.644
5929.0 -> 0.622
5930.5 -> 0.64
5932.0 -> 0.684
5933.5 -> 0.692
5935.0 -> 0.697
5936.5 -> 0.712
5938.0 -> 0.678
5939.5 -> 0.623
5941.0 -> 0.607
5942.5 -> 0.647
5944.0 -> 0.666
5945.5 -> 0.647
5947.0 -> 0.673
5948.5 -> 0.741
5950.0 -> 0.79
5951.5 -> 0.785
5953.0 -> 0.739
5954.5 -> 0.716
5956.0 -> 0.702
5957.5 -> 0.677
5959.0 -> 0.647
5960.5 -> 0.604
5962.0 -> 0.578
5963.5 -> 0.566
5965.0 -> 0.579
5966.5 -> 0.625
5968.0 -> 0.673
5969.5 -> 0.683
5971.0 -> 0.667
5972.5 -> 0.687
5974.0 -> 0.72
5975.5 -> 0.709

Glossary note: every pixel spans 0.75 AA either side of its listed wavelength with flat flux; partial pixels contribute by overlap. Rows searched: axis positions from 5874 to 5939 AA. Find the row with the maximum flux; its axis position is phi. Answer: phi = 5876.5 AA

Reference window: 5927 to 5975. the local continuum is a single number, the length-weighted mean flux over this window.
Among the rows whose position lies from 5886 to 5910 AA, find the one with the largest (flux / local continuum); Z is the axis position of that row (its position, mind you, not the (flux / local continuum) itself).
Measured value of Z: 5902.0 AA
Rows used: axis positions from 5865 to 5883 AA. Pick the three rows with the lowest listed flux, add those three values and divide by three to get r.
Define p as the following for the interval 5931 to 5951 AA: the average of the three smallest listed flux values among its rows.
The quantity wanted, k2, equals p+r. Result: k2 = 1.28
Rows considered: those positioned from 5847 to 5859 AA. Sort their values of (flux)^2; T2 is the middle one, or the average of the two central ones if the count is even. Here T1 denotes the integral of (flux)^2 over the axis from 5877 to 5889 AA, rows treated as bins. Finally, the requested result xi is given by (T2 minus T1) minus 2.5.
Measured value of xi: -7.8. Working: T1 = 5.7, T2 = 0.402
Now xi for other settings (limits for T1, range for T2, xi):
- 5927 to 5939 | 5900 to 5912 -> -7.4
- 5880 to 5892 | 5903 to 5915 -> -6.9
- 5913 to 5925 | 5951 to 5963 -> -7.4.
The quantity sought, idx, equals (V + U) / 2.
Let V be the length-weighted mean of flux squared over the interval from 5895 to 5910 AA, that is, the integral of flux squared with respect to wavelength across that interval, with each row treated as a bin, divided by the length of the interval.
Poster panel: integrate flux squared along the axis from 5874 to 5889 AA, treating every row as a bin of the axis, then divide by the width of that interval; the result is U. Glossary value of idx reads 0.46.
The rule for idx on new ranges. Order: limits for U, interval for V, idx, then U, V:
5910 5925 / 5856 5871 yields 0.44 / 0.45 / 0.434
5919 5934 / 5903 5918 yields 0.43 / 0.43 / 0.437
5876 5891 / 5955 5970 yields 0.43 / 0.46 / 0.404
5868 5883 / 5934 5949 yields 0.48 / 0.52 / 0.448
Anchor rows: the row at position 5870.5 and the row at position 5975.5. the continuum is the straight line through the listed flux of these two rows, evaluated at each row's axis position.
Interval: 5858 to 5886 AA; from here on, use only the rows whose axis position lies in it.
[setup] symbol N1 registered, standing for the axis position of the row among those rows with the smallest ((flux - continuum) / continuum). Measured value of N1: 5864.5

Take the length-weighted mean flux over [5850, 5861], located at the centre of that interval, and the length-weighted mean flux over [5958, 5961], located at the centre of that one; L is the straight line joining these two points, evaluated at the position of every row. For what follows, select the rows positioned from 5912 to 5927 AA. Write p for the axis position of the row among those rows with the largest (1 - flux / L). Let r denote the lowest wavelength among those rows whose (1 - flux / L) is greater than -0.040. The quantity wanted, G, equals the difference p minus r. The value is 10.5 AA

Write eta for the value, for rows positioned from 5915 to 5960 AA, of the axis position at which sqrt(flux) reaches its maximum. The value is 5950.0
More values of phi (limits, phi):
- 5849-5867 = 5860.0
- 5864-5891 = 5876.5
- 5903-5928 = 5918.5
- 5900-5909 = 5902.0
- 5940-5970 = 5950.0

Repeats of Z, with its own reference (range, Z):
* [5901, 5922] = 5918.5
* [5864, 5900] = 5876.5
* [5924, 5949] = 5948.5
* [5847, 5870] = 5860.0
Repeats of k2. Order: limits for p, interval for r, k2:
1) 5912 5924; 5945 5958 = 1.30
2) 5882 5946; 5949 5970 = 1.05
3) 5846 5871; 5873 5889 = 1.23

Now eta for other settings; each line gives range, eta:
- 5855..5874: 5873.5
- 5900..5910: 5902.0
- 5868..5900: 5876.5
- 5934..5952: 5950.0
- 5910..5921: 5918.5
